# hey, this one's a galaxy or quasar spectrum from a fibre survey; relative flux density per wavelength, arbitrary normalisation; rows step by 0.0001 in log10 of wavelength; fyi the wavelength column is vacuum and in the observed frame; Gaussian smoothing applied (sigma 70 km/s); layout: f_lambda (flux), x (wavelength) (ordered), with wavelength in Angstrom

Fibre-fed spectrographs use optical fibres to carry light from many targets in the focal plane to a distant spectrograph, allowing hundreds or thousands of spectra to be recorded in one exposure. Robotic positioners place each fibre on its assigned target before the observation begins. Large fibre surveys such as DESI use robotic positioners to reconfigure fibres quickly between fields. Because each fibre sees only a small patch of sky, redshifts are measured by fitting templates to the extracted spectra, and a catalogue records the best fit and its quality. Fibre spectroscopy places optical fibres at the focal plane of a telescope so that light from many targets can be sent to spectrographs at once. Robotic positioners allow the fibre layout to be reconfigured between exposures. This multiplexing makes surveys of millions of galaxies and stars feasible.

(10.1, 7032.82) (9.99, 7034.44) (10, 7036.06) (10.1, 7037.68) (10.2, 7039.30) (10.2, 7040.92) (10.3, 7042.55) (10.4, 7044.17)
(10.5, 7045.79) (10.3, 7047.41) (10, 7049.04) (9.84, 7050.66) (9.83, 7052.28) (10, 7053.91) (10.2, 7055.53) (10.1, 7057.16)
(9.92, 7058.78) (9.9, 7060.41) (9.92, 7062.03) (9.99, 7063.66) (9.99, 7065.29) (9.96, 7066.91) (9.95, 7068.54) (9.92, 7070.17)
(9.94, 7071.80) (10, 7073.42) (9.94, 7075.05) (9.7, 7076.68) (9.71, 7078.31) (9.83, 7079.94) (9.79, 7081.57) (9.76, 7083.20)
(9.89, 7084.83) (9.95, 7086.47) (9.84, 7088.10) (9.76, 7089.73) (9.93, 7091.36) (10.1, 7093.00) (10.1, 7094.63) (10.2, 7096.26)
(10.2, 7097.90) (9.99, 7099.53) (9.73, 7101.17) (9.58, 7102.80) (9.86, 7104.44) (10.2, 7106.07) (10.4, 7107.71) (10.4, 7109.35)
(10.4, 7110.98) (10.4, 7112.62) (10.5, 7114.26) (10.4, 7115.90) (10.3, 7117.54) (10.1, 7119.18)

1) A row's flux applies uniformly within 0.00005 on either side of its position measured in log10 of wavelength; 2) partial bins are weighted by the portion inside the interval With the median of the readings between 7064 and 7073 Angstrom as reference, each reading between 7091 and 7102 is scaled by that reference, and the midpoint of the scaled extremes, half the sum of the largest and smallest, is 1.00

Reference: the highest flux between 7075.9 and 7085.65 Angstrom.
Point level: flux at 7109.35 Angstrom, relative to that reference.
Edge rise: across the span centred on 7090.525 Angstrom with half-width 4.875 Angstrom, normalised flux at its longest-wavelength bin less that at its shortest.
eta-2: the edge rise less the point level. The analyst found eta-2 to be -1.036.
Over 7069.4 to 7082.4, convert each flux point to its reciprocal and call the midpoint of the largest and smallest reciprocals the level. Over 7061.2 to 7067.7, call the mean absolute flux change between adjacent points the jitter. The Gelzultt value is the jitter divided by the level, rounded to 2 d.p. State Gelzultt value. 0.33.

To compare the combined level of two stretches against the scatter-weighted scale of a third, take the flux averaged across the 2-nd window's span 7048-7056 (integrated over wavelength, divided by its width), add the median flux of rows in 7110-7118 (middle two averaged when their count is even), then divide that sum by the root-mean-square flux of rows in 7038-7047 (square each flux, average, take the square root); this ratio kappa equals 1.974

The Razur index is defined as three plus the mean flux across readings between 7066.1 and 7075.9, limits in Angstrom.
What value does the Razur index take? 13.0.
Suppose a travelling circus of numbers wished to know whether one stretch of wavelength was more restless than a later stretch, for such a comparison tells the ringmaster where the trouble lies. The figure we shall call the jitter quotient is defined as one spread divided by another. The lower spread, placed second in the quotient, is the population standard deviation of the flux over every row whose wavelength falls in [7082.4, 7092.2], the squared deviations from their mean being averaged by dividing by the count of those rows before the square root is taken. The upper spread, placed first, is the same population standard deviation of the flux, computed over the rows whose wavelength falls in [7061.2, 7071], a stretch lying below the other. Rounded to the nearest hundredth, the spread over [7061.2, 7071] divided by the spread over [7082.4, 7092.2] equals 0.38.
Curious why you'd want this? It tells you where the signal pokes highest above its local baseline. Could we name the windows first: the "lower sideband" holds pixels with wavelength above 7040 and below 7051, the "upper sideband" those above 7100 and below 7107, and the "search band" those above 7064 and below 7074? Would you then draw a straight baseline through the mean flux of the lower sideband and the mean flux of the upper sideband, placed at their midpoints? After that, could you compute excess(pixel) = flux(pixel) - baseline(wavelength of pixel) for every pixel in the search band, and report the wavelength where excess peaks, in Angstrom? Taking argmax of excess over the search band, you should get 7073.42 Angstrom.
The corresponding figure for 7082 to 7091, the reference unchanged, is 7086.47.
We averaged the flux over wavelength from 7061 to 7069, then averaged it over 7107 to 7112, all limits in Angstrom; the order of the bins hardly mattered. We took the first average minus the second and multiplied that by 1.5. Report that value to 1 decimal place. -0.7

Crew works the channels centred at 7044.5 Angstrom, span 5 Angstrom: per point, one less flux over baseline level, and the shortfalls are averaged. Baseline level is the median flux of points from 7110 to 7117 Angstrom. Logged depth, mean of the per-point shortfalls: 0.000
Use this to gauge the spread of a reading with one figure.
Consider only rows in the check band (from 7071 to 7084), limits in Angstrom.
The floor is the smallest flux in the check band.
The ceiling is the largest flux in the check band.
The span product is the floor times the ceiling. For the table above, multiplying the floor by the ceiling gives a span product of 97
